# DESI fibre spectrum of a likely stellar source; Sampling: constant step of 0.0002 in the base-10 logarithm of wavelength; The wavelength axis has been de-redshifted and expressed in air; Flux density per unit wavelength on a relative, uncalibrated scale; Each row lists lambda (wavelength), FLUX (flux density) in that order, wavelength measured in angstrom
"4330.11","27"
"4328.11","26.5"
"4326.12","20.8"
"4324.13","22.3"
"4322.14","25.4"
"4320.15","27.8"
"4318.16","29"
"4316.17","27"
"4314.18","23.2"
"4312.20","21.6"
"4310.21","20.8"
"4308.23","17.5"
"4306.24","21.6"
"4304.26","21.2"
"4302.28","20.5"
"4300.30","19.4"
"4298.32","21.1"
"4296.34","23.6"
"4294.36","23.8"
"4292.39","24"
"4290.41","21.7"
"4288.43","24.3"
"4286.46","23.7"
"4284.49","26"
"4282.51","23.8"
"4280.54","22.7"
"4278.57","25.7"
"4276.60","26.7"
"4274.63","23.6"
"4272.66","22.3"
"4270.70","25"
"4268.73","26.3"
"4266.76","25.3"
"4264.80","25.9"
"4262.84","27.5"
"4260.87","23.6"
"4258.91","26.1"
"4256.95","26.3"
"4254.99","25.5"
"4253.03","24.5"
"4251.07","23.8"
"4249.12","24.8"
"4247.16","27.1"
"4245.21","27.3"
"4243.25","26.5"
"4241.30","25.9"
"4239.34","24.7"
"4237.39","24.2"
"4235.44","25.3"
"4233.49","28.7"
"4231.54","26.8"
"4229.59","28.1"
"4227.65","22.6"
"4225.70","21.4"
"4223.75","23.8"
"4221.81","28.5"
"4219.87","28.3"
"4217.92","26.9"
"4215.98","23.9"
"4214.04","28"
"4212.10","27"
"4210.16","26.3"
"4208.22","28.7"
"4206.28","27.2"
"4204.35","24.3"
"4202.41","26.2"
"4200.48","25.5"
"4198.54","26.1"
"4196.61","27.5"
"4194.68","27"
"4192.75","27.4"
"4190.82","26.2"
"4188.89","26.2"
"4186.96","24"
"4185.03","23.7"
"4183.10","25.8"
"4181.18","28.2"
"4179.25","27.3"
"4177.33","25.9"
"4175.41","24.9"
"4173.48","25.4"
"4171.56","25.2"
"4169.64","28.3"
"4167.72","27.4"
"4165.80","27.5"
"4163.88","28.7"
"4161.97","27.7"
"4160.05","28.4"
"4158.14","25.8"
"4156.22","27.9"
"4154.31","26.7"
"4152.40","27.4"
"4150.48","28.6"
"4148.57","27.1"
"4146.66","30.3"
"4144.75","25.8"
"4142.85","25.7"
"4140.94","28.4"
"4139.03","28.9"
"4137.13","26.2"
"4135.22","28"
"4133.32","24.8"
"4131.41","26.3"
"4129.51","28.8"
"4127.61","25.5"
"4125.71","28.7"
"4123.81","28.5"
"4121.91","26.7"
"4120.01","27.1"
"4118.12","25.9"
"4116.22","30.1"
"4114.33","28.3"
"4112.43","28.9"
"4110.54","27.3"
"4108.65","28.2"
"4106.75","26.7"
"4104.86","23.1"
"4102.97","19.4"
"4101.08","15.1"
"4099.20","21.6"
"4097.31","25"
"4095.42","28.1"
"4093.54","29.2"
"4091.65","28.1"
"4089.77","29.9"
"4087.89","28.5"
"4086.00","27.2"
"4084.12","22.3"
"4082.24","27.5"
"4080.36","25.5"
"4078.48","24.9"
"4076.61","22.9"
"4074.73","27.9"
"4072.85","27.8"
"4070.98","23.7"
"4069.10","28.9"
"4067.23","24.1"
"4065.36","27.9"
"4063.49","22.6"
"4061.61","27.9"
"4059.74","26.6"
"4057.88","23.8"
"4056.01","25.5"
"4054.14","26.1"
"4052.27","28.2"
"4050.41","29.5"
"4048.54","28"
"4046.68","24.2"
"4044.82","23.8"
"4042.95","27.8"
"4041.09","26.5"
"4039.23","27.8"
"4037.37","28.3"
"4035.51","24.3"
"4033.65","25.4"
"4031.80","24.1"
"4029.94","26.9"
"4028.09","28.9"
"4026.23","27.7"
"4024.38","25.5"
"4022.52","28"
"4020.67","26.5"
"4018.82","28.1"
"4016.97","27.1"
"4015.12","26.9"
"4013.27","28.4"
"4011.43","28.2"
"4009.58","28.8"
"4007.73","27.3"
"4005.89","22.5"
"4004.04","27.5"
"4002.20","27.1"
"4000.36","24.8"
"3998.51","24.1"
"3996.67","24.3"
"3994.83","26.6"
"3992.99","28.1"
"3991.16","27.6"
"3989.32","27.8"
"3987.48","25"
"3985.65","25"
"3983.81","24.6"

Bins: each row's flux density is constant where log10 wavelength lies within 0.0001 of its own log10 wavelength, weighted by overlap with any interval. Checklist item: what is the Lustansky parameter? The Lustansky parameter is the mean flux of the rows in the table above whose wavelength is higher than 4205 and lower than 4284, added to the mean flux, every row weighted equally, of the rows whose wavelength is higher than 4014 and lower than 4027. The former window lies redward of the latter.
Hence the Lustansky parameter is 52.8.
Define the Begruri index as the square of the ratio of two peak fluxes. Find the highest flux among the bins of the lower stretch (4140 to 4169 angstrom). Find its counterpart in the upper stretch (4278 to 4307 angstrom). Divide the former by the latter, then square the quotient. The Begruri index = 1.36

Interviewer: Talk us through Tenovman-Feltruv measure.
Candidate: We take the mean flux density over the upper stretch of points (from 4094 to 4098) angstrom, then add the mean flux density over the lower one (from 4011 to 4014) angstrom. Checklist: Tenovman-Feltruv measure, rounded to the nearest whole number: 55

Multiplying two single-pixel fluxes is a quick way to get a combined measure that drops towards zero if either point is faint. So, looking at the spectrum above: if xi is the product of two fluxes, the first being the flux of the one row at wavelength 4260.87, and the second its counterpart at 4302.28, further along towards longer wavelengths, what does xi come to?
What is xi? 484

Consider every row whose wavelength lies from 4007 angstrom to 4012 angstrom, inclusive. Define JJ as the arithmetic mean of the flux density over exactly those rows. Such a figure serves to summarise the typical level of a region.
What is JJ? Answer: 28.1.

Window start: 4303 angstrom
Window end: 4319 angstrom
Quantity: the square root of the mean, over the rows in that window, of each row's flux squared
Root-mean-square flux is 23.0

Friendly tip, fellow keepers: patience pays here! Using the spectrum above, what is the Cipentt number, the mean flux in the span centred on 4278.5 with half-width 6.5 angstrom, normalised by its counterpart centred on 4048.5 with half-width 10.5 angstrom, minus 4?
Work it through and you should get -3.08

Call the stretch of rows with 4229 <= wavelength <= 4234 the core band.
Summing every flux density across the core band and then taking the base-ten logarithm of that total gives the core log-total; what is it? 1.92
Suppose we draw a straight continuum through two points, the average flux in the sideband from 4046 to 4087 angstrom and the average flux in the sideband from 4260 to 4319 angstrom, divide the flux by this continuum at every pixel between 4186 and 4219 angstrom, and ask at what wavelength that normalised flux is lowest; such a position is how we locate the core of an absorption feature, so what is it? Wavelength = 4186.96 angstrom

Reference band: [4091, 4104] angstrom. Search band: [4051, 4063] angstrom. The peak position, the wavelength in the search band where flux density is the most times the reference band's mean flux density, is 4052.27 angstrom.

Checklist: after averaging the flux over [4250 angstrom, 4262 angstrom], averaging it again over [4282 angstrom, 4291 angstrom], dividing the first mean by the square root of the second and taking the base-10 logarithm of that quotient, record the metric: 0.708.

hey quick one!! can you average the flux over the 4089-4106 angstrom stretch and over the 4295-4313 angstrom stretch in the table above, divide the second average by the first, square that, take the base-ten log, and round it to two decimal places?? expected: -0.14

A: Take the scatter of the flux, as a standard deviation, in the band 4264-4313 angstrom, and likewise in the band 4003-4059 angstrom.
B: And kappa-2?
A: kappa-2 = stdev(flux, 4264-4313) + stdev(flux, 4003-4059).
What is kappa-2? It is 4.1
